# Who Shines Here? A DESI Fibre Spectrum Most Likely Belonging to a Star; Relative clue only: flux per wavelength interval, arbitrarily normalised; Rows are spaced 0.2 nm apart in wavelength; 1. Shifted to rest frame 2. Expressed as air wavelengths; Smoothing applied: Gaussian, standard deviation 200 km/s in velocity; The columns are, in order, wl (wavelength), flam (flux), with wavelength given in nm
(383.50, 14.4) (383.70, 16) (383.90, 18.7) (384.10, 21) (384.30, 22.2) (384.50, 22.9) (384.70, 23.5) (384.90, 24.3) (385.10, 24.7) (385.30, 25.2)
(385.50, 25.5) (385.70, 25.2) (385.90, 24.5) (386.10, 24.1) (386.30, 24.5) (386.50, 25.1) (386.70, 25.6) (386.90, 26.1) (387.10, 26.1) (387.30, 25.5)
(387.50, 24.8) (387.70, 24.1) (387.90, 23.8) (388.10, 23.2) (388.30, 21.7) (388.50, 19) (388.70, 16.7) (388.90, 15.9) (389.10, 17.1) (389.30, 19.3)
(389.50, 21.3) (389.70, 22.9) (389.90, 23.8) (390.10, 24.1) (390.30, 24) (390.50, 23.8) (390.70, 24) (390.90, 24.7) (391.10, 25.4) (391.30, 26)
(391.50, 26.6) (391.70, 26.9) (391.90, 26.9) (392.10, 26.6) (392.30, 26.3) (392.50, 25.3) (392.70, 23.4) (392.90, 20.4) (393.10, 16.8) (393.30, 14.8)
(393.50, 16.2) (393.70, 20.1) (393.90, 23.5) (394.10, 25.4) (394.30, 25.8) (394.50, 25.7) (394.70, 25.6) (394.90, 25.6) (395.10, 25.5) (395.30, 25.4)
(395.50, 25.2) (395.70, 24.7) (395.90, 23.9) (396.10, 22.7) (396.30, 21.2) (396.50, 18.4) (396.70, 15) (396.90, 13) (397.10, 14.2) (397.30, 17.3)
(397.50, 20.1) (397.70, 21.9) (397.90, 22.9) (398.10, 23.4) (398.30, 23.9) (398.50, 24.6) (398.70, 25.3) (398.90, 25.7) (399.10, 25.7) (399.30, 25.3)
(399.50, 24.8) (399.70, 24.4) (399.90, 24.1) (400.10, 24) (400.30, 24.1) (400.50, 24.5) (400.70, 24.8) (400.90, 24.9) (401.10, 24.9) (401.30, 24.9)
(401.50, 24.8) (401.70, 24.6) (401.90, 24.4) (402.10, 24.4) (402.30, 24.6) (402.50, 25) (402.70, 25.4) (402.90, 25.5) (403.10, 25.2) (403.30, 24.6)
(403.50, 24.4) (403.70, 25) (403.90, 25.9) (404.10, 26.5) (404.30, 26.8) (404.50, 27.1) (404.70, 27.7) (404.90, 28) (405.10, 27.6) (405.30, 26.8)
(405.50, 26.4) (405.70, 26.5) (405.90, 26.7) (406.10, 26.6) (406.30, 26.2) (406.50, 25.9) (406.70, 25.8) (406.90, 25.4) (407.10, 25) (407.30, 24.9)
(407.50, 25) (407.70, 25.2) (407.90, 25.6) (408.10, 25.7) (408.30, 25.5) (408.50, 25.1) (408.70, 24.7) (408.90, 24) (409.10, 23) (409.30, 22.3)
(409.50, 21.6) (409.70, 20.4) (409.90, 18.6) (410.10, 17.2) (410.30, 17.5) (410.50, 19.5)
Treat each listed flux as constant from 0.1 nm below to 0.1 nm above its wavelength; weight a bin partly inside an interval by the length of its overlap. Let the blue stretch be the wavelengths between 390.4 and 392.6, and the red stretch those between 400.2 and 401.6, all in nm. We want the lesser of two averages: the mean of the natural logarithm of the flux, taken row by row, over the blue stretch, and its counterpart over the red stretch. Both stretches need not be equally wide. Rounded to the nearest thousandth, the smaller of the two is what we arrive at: 3.207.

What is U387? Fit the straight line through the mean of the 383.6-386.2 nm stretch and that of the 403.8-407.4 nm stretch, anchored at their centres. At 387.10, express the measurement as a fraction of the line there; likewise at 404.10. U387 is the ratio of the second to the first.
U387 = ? 0.90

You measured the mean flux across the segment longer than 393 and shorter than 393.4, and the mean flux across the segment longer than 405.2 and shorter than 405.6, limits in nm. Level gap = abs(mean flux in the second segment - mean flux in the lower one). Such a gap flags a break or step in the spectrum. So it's 10.8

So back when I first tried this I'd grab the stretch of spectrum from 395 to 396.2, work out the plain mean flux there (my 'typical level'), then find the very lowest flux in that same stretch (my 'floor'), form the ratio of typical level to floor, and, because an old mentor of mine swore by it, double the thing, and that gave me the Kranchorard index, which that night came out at 2.2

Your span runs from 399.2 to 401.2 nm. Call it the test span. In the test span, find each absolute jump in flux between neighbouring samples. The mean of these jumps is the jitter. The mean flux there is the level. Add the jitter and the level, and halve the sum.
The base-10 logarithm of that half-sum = 1.09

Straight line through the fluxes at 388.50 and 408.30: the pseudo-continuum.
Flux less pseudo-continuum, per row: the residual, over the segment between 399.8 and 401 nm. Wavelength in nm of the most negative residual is 400.10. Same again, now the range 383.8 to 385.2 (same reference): 383.90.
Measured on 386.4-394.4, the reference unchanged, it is 393.30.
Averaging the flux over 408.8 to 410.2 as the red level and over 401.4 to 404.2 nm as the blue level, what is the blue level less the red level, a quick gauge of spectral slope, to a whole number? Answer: 4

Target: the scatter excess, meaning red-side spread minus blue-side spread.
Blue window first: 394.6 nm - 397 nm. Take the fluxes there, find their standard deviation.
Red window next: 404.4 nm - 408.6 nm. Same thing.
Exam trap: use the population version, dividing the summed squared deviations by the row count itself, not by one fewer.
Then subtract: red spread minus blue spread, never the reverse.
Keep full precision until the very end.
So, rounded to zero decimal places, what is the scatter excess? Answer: -3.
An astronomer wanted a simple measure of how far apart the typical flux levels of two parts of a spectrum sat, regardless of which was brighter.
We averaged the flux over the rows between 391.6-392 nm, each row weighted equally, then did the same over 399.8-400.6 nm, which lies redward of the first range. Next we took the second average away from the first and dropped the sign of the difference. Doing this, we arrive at 2.7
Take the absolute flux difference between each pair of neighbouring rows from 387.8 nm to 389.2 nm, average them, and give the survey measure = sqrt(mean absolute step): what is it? 1.2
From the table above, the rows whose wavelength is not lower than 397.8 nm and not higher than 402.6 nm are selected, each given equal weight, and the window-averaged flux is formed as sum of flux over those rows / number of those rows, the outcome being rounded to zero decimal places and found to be 25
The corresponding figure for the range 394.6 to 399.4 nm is 22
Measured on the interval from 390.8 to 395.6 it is 24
